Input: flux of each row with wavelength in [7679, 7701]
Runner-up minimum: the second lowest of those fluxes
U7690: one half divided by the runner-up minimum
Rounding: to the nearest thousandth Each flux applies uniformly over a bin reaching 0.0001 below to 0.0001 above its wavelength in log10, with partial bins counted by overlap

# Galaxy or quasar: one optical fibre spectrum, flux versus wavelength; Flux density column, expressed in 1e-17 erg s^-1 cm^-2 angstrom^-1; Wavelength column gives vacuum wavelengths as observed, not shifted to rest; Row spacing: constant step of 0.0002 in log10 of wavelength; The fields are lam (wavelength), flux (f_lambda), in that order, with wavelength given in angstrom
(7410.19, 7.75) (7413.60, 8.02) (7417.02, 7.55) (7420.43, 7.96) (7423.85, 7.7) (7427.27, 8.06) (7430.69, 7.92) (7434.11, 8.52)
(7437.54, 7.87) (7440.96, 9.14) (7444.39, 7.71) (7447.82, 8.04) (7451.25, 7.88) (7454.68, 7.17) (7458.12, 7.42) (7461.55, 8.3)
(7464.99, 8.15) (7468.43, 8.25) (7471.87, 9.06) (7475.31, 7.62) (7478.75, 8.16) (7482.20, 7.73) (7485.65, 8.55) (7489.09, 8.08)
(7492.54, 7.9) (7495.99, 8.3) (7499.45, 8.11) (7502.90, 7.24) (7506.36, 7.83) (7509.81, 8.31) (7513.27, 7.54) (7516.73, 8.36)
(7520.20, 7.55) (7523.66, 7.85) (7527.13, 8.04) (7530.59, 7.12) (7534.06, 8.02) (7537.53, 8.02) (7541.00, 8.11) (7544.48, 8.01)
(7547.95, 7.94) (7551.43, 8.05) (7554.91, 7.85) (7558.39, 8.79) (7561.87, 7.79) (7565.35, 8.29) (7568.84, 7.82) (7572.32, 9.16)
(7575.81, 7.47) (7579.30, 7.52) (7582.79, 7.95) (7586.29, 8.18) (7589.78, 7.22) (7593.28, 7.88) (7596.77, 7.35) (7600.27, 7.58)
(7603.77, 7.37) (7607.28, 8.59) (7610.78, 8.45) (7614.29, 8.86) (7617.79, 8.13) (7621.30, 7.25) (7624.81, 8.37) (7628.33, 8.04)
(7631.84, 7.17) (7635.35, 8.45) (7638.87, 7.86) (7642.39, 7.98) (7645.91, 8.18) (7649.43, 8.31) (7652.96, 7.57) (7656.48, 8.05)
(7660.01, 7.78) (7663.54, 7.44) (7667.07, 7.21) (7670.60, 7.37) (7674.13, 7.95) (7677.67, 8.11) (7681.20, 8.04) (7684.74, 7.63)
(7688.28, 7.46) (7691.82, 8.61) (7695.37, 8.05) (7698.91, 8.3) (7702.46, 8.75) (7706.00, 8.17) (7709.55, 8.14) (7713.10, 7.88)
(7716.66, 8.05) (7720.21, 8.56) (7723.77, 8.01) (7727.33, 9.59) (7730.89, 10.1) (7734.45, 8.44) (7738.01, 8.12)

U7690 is 0.066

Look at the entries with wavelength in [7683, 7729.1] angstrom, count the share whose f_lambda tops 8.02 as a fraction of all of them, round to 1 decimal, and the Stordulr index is 0.7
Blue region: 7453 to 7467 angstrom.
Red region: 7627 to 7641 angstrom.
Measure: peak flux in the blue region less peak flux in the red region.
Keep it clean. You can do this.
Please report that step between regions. -0.15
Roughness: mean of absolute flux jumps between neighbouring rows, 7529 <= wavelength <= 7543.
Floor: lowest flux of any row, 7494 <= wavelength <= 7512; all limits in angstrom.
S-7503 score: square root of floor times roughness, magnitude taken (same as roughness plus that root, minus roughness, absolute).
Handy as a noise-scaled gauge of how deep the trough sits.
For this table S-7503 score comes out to 1.55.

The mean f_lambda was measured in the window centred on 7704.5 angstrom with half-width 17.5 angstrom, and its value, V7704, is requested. 8.2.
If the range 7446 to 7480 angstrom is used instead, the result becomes 8.0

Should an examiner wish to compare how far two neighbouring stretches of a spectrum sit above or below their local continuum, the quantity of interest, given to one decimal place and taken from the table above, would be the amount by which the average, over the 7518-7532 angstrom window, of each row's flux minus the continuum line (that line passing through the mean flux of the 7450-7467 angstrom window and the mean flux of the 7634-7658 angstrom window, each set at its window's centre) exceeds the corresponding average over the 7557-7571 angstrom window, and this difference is -0.5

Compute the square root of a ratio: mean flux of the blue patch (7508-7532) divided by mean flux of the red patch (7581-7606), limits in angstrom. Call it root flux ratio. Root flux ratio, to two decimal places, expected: 1.01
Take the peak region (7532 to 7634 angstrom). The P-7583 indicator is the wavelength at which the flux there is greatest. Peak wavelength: 7572.32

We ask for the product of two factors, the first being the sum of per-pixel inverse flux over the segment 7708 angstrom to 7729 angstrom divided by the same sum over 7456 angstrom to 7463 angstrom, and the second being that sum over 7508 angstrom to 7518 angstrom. 1.1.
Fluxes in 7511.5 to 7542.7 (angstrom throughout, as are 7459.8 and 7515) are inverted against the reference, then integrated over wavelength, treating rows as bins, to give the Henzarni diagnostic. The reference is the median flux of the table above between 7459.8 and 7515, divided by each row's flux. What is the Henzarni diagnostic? 32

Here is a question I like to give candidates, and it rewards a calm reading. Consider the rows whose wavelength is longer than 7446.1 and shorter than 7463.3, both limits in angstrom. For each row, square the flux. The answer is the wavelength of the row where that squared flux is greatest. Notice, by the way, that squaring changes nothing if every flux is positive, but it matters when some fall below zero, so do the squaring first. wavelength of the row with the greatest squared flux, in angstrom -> 7461.55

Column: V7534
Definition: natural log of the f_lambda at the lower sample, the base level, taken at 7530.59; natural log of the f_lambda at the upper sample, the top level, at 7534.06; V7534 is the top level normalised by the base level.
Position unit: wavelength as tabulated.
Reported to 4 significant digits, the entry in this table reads 1.061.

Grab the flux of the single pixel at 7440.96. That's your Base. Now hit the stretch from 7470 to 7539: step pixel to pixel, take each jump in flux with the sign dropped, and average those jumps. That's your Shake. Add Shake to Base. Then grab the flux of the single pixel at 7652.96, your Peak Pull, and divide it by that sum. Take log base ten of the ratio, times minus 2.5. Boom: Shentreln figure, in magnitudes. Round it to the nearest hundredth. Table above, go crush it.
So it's 0.27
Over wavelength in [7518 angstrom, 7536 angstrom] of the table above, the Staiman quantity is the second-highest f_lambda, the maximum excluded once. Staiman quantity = 8.02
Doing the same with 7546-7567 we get 8.29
